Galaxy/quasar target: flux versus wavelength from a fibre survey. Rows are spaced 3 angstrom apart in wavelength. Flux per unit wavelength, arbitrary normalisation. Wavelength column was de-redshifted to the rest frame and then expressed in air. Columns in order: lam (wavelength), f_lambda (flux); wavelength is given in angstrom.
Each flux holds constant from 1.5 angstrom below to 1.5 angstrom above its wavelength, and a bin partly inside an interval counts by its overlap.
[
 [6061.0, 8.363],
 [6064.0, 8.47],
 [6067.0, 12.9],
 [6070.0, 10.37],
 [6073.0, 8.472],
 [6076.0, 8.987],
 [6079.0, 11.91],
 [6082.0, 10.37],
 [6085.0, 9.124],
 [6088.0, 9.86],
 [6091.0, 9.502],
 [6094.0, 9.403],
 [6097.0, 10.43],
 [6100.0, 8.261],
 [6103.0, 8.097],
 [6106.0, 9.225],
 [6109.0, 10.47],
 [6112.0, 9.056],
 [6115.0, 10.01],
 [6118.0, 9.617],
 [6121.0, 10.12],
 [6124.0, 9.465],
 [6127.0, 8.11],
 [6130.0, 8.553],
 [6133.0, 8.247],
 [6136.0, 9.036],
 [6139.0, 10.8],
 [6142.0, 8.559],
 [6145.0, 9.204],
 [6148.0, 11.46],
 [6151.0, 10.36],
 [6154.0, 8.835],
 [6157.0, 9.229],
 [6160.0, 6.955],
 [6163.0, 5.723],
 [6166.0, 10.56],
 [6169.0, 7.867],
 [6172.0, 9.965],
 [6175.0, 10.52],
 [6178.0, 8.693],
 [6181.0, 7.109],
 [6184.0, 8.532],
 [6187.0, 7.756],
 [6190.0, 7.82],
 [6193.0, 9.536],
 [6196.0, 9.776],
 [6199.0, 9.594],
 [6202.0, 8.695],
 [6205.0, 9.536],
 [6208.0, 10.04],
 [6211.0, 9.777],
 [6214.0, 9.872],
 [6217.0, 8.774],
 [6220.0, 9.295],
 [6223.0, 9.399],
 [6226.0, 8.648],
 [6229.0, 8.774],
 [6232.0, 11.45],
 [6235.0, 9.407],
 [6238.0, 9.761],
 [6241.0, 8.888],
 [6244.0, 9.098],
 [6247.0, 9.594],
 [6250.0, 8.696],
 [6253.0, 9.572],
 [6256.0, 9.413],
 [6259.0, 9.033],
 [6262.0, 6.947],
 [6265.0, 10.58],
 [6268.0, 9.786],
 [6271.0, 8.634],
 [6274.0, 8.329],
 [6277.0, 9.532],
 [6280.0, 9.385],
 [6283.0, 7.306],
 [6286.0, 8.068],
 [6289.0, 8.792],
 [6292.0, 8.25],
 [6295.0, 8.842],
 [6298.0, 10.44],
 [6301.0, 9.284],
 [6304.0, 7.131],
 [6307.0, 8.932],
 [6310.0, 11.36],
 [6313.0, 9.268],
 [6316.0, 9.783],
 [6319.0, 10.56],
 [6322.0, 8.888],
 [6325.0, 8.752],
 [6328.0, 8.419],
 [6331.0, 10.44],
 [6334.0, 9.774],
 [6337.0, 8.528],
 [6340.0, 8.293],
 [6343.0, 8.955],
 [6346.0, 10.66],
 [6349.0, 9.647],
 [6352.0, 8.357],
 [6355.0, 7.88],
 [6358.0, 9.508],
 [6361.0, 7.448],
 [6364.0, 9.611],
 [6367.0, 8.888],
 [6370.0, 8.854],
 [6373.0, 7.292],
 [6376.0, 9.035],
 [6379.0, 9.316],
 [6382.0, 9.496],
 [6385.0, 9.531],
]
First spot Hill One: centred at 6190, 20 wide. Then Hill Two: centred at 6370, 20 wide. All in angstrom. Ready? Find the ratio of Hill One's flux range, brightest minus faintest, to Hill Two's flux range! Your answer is 1.15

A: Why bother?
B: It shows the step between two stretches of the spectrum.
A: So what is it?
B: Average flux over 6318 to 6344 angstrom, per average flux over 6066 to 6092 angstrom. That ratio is 0.90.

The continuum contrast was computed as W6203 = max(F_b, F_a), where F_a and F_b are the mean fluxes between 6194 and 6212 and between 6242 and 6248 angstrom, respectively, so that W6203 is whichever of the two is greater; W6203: 9.6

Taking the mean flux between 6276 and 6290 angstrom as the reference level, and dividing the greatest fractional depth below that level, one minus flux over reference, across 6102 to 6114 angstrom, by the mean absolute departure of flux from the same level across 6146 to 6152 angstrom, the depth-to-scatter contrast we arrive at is 0.03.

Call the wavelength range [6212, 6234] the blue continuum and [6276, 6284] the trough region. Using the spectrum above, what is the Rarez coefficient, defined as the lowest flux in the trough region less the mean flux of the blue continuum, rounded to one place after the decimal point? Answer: -2.2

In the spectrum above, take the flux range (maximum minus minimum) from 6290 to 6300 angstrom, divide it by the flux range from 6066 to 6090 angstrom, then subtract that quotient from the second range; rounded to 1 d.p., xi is 3.9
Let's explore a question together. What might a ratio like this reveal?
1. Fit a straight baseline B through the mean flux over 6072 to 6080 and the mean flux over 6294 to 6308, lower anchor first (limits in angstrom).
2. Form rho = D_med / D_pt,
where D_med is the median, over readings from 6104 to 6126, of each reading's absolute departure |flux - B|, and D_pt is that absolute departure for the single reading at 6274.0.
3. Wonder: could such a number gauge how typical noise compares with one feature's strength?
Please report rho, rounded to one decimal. 0.6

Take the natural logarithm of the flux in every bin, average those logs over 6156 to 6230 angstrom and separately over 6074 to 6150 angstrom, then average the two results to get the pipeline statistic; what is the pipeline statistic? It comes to 2.21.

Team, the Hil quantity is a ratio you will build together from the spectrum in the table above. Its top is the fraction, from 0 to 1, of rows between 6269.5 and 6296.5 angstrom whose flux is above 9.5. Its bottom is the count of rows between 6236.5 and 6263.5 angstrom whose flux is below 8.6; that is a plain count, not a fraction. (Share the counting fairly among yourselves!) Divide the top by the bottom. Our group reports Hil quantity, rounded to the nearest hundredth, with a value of 0.11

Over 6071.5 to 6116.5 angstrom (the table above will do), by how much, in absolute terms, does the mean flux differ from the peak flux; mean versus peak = 2.4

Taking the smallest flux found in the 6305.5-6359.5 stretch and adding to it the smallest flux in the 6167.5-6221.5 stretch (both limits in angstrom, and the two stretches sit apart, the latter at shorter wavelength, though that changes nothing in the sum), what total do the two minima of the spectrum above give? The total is 15.0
